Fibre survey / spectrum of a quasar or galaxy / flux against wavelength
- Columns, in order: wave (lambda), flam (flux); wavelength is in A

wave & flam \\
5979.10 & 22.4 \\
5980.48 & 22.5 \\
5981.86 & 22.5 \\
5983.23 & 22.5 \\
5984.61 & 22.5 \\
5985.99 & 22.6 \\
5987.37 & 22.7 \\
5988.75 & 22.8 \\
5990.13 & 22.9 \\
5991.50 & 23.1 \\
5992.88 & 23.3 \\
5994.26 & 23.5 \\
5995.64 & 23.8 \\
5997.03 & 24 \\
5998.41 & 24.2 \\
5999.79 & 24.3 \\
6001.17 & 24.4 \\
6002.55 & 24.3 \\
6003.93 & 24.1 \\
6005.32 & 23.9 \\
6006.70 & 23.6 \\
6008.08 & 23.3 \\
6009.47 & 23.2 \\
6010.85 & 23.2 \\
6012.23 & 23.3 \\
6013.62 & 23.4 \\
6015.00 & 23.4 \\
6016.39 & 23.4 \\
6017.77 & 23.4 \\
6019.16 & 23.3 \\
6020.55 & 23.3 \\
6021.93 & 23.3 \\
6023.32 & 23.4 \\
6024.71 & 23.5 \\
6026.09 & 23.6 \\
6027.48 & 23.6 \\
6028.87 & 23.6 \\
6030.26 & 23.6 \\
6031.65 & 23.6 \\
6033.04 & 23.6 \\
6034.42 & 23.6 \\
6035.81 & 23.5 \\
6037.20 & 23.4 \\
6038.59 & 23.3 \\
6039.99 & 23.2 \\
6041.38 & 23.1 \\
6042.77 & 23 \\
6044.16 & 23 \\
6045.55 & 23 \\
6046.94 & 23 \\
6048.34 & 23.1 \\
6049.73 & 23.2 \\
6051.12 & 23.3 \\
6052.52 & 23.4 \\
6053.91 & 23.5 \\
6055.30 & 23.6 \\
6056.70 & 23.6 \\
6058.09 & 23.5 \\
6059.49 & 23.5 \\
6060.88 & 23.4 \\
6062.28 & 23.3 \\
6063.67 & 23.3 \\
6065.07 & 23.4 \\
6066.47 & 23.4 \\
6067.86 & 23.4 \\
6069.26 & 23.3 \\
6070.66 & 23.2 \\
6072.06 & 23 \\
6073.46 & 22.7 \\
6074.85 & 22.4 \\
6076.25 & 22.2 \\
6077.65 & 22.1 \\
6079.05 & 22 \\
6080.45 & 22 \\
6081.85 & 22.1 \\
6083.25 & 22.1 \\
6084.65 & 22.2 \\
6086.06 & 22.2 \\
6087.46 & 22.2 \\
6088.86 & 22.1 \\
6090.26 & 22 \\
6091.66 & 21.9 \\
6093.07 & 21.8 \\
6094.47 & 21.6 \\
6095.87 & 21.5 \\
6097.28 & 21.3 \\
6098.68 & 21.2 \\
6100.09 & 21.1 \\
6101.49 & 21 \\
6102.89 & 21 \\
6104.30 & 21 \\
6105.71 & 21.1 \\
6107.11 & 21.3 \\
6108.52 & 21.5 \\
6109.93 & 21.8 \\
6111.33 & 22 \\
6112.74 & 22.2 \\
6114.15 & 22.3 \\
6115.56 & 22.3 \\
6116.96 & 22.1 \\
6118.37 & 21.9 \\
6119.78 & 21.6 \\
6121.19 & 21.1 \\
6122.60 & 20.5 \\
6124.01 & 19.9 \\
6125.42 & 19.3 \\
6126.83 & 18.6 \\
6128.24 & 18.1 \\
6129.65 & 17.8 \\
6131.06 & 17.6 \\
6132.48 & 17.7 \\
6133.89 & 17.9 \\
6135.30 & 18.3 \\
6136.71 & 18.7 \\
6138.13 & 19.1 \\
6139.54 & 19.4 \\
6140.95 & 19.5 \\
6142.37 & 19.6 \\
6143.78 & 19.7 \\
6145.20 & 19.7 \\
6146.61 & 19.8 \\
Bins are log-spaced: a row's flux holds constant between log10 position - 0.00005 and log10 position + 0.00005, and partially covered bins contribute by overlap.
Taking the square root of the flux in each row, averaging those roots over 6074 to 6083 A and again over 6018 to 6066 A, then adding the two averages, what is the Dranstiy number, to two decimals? 9.54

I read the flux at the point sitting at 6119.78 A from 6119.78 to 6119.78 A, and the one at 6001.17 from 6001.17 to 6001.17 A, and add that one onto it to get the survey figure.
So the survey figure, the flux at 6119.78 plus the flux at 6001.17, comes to 46.0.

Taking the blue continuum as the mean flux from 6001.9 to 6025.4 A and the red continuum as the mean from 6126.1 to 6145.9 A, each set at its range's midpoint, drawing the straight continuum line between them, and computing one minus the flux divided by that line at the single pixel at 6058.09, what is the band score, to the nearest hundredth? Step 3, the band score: -0.08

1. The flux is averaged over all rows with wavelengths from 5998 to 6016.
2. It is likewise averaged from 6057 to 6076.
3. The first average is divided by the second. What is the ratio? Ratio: 1.02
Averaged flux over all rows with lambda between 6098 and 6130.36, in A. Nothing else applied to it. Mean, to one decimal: 20.9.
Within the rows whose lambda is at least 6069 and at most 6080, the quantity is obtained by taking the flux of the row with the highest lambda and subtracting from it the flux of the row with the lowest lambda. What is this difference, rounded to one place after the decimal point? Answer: -1.3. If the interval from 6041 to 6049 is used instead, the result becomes 0.0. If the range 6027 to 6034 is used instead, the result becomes 0.0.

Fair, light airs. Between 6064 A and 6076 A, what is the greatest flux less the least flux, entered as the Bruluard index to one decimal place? 1.0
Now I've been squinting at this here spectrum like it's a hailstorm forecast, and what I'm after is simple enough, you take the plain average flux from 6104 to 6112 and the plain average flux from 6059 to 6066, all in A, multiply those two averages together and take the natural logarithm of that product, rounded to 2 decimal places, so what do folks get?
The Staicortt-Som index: 6.22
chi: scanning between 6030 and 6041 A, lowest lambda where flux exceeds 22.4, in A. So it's 6030.26 A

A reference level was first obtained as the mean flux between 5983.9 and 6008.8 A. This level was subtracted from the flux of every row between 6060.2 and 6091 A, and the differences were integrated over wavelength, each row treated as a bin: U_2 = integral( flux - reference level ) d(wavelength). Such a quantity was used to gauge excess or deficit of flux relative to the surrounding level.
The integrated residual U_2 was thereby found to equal -27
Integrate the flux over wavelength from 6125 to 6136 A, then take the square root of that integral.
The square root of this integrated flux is 14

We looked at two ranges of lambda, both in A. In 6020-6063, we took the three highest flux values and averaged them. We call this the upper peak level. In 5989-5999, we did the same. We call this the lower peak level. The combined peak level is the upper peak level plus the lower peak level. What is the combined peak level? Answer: 48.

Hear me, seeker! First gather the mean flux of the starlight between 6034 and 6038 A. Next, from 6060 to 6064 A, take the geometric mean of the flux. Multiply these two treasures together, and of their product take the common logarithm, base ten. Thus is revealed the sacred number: 2.74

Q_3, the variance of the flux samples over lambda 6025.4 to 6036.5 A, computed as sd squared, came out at 0.00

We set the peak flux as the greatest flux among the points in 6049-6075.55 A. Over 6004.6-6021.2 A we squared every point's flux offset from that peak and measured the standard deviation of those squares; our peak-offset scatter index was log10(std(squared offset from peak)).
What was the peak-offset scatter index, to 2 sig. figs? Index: -1.3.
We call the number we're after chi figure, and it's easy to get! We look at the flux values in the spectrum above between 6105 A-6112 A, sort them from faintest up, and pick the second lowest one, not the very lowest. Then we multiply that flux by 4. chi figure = 85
